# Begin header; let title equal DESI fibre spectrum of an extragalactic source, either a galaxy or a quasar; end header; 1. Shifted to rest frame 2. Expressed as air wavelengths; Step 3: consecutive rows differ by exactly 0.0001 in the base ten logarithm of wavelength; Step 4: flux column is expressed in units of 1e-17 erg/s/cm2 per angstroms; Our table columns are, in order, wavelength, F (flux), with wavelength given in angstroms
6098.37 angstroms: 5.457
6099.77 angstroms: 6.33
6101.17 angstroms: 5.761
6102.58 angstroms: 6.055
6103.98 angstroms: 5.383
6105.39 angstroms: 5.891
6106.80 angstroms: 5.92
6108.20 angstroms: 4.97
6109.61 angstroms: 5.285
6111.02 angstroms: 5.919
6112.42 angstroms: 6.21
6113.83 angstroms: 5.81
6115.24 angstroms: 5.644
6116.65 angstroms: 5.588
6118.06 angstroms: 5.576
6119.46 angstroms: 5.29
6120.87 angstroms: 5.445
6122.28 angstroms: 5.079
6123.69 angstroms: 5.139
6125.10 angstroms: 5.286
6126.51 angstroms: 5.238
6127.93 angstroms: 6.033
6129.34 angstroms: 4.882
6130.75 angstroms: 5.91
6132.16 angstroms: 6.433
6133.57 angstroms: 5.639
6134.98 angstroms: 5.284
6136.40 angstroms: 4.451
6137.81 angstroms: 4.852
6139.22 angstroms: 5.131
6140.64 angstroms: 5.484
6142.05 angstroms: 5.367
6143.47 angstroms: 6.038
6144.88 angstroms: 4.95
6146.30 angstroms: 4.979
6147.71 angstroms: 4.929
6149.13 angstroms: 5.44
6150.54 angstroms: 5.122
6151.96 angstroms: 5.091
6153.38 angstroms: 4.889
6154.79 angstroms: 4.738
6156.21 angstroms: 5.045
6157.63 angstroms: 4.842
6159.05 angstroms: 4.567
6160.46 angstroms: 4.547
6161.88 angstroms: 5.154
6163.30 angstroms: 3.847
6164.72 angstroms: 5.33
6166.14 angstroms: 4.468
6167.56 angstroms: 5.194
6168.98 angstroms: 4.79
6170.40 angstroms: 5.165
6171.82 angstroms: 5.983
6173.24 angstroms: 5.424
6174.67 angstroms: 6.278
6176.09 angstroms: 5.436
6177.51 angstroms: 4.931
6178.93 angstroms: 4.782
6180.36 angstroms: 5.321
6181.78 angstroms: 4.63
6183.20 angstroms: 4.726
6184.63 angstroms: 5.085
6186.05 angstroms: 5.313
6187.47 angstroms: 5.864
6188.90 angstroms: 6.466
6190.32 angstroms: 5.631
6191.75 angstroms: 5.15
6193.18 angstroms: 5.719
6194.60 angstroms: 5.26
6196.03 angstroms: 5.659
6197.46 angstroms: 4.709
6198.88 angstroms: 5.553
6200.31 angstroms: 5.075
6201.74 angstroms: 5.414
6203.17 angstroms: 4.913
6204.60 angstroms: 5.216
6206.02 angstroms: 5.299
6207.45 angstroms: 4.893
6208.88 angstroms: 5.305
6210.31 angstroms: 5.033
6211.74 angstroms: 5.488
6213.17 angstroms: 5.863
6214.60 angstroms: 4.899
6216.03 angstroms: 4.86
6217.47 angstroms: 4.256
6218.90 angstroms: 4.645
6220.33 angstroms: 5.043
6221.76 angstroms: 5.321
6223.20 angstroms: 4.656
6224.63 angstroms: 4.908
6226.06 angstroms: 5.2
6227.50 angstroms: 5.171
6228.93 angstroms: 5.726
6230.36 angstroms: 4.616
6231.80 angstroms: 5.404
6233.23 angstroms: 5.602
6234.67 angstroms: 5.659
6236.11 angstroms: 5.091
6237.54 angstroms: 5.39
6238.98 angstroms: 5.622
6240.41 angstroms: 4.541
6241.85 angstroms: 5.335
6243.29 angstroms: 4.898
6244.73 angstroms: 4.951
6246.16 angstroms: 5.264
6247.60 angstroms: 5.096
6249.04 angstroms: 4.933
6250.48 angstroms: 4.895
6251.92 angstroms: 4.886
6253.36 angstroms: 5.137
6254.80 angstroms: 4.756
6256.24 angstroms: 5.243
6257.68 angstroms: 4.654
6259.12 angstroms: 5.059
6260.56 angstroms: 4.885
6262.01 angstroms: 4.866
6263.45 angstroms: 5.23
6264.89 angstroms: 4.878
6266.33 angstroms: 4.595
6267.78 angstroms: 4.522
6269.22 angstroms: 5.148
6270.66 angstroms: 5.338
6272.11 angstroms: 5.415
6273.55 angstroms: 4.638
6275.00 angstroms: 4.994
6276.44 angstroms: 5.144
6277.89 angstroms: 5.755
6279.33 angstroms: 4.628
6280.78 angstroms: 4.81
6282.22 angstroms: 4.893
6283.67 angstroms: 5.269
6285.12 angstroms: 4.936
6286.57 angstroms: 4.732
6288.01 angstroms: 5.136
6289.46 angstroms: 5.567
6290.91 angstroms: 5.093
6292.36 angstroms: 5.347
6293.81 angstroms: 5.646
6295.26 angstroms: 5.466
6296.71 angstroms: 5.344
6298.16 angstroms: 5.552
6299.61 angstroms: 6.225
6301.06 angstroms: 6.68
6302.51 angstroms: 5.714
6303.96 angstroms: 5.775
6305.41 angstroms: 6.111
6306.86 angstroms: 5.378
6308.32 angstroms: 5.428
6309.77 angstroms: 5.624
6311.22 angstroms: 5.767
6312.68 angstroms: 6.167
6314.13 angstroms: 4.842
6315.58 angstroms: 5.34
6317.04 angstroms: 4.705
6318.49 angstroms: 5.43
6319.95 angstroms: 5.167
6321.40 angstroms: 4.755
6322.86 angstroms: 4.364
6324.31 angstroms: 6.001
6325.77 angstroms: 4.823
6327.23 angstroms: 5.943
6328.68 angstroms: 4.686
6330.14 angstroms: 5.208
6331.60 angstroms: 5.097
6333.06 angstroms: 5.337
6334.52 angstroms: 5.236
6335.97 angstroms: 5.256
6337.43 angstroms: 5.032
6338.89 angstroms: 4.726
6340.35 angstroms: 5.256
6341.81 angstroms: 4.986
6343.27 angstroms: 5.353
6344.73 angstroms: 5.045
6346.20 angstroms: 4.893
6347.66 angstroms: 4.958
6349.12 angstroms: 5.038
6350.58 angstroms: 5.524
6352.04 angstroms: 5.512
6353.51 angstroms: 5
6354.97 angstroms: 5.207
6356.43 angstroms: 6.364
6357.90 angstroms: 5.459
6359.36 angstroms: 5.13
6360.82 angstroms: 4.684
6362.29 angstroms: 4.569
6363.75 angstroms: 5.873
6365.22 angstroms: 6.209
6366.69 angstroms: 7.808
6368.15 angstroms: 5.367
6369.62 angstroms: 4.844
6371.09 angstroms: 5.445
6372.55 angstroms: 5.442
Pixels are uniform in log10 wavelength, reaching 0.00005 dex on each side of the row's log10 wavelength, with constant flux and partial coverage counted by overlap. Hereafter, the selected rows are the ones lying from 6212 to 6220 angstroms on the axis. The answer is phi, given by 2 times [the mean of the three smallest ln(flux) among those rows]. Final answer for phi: 3.04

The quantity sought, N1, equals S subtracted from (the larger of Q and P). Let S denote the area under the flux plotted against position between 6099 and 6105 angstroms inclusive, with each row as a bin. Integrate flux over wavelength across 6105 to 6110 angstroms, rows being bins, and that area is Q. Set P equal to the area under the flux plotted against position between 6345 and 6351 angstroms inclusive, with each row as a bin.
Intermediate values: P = 30.4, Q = 27.5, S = 35.3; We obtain -4.9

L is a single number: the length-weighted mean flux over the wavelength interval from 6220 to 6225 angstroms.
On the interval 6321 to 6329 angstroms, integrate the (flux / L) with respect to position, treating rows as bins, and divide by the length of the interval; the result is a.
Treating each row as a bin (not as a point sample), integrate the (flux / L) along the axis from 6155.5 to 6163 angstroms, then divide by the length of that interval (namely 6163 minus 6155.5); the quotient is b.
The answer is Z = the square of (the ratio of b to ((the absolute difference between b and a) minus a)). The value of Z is 1.00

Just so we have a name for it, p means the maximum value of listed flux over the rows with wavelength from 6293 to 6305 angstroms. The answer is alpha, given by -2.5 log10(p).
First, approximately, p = 6.68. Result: -2.06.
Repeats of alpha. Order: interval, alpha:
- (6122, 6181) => -2.02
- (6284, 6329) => -2.06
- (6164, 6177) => -1.99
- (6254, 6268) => -1.80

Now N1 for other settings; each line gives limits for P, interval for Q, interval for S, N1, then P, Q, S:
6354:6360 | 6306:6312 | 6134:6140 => 3.6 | 33.2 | 33.4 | 29.8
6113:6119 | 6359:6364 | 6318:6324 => 4.0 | 33.9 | 24.9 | 29.9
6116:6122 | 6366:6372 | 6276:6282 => 4.7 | 32.7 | 35.1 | 30.4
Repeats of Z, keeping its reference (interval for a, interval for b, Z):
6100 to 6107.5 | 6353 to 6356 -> 1.00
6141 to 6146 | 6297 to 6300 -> 1.30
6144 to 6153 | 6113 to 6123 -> 1.37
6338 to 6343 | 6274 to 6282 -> 1.02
